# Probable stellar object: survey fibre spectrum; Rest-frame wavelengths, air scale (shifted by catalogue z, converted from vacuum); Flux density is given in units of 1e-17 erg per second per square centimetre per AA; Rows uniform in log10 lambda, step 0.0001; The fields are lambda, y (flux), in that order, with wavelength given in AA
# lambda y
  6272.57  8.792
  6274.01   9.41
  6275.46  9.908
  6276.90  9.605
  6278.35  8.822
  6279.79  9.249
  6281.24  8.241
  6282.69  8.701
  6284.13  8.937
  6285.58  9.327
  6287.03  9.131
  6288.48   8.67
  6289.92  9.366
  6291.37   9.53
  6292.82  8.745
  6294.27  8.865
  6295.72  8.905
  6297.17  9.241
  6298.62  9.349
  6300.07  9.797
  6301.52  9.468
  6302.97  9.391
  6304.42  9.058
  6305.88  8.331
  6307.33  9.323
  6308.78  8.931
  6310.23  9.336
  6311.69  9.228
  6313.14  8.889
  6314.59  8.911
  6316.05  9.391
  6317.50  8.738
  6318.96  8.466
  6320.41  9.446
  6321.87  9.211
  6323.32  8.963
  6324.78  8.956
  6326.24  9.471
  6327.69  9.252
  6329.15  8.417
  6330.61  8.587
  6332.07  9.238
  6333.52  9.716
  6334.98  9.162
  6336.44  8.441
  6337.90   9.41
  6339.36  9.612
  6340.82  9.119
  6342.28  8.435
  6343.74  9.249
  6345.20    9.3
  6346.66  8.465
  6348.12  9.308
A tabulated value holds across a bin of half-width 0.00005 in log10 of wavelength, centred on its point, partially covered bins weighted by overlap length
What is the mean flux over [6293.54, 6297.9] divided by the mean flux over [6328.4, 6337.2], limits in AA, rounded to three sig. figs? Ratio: 1.01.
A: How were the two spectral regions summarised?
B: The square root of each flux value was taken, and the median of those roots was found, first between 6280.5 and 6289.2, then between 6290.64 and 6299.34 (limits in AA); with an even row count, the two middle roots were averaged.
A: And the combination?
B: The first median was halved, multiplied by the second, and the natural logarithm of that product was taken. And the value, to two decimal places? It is 1.50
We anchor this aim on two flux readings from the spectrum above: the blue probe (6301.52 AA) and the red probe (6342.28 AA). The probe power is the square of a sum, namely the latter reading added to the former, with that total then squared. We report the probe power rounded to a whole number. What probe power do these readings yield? 321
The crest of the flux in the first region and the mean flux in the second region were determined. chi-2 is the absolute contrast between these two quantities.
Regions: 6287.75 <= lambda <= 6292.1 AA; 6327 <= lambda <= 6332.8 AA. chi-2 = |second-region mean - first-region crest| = 0.66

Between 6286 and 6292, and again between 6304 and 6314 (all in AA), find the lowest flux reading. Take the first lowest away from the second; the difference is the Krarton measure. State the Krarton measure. -0.34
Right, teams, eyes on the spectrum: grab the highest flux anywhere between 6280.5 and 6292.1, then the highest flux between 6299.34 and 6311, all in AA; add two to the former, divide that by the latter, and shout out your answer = 1.18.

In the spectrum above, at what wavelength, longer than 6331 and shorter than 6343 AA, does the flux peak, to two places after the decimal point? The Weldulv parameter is 6333.52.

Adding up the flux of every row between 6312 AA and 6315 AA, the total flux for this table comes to 17.8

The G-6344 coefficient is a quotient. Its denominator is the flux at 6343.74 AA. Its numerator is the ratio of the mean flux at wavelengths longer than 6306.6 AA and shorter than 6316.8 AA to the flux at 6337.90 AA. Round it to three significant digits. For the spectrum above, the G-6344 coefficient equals 0.105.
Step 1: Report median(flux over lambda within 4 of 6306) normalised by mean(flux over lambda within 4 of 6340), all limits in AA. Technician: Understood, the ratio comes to 1.00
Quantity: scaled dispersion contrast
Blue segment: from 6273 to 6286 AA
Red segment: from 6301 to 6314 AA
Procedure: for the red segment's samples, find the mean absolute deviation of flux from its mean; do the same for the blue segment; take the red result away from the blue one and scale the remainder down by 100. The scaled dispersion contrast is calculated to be 0.0014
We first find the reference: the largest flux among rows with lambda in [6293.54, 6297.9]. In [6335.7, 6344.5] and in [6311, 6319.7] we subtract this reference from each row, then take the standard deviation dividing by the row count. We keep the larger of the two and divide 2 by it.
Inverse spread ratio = 4.4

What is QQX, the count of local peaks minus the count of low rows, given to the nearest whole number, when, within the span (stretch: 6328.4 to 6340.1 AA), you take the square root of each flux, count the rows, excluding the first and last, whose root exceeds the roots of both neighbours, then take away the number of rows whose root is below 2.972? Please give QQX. -2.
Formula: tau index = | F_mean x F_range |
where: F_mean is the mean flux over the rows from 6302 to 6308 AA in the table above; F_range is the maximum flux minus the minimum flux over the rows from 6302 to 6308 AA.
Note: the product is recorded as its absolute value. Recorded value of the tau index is 9.6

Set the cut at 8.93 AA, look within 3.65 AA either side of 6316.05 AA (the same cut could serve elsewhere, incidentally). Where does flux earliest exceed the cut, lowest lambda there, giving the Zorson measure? 6316.05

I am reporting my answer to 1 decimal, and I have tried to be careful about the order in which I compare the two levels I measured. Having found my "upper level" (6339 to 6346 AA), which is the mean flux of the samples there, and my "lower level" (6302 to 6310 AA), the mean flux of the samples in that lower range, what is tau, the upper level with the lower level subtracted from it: 0.1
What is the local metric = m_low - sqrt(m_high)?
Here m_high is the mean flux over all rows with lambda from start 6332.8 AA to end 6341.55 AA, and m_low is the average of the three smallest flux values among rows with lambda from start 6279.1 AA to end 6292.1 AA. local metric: 5.50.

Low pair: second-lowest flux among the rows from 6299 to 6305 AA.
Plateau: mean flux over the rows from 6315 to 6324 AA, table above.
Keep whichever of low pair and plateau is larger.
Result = 9.39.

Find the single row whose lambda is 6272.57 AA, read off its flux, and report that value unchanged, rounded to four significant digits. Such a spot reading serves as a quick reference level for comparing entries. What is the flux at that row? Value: 8.792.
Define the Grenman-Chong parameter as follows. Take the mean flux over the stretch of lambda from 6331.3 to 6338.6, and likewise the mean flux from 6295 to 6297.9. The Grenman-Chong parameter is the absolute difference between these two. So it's 0.12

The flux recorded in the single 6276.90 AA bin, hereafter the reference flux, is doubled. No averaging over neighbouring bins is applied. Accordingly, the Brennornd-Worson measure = 19.2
